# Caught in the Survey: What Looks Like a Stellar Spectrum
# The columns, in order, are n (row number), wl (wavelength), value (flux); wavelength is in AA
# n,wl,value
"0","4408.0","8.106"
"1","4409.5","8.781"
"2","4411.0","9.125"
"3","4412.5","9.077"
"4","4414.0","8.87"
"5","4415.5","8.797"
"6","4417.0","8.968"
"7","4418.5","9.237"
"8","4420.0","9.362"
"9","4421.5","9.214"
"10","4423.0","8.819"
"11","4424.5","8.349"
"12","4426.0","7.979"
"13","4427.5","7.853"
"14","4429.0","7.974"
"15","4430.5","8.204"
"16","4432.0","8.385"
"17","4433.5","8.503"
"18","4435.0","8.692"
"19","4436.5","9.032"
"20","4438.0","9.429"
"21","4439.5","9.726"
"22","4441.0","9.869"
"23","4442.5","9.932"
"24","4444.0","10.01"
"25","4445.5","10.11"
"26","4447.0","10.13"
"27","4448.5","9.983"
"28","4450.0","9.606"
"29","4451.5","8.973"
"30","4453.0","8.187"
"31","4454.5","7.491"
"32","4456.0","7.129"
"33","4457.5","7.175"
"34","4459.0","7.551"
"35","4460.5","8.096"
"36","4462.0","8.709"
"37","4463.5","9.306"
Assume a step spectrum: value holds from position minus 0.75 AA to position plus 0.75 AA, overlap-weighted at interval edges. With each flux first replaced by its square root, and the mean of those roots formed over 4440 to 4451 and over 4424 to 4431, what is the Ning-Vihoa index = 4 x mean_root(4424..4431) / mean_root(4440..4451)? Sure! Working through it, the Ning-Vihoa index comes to 3.60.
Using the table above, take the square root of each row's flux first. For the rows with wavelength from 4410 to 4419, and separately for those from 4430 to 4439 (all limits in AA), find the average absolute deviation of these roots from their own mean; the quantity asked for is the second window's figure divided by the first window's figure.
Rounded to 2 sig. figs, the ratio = 2.6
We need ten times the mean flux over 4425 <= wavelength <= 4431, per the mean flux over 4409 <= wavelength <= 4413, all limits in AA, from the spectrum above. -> 8.9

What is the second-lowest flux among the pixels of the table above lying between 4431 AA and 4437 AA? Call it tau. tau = 8.503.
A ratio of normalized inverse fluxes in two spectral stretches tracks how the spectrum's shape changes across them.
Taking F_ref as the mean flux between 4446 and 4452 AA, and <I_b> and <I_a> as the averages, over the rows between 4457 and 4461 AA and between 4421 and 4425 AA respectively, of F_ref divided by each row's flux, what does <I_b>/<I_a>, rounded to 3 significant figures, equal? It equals 1.16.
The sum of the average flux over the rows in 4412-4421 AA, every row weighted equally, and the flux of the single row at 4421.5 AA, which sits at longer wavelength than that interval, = 18.3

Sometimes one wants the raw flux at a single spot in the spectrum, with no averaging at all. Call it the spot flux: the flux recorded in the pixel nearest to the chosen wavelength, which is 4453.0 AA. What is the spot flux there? 8.187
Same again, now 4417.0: 8.968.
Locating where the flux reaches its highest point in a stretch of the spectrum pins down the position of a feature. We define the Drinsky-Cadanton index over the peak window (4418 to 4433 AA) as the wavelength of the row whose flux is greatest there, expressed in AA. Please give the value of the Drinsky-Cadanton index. 4420.0 AA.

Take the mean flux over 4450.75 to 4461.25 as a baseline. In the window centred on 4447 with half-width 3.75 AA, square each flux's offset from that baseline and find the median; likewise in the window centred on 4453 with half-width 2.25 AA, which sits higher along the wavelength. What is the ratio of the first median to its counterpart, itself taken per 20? 1.6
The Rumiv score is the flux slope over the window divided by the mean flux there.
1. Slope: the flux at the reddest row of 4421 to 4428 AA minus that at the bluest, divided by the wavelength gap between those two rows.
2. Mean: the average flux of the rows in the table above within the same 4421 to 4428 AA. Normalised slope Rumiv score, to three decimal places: -0.027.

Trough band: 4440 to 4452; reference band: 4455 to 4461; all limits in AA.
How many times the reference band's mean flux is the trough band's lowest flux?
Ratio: 1.20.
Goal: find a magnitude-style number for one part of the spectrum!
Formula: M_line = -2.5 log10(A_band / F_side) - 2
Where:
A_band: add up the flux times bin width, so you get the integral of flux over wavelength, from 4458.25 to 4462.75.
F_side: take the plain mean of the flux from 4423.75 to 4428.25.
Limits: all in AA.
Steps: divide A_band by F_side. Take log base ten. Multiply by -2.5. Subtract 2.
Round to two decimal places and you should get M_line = -3.64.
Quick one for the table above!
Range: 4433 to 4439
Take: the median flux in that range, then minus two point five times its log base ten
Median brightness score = -2.37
